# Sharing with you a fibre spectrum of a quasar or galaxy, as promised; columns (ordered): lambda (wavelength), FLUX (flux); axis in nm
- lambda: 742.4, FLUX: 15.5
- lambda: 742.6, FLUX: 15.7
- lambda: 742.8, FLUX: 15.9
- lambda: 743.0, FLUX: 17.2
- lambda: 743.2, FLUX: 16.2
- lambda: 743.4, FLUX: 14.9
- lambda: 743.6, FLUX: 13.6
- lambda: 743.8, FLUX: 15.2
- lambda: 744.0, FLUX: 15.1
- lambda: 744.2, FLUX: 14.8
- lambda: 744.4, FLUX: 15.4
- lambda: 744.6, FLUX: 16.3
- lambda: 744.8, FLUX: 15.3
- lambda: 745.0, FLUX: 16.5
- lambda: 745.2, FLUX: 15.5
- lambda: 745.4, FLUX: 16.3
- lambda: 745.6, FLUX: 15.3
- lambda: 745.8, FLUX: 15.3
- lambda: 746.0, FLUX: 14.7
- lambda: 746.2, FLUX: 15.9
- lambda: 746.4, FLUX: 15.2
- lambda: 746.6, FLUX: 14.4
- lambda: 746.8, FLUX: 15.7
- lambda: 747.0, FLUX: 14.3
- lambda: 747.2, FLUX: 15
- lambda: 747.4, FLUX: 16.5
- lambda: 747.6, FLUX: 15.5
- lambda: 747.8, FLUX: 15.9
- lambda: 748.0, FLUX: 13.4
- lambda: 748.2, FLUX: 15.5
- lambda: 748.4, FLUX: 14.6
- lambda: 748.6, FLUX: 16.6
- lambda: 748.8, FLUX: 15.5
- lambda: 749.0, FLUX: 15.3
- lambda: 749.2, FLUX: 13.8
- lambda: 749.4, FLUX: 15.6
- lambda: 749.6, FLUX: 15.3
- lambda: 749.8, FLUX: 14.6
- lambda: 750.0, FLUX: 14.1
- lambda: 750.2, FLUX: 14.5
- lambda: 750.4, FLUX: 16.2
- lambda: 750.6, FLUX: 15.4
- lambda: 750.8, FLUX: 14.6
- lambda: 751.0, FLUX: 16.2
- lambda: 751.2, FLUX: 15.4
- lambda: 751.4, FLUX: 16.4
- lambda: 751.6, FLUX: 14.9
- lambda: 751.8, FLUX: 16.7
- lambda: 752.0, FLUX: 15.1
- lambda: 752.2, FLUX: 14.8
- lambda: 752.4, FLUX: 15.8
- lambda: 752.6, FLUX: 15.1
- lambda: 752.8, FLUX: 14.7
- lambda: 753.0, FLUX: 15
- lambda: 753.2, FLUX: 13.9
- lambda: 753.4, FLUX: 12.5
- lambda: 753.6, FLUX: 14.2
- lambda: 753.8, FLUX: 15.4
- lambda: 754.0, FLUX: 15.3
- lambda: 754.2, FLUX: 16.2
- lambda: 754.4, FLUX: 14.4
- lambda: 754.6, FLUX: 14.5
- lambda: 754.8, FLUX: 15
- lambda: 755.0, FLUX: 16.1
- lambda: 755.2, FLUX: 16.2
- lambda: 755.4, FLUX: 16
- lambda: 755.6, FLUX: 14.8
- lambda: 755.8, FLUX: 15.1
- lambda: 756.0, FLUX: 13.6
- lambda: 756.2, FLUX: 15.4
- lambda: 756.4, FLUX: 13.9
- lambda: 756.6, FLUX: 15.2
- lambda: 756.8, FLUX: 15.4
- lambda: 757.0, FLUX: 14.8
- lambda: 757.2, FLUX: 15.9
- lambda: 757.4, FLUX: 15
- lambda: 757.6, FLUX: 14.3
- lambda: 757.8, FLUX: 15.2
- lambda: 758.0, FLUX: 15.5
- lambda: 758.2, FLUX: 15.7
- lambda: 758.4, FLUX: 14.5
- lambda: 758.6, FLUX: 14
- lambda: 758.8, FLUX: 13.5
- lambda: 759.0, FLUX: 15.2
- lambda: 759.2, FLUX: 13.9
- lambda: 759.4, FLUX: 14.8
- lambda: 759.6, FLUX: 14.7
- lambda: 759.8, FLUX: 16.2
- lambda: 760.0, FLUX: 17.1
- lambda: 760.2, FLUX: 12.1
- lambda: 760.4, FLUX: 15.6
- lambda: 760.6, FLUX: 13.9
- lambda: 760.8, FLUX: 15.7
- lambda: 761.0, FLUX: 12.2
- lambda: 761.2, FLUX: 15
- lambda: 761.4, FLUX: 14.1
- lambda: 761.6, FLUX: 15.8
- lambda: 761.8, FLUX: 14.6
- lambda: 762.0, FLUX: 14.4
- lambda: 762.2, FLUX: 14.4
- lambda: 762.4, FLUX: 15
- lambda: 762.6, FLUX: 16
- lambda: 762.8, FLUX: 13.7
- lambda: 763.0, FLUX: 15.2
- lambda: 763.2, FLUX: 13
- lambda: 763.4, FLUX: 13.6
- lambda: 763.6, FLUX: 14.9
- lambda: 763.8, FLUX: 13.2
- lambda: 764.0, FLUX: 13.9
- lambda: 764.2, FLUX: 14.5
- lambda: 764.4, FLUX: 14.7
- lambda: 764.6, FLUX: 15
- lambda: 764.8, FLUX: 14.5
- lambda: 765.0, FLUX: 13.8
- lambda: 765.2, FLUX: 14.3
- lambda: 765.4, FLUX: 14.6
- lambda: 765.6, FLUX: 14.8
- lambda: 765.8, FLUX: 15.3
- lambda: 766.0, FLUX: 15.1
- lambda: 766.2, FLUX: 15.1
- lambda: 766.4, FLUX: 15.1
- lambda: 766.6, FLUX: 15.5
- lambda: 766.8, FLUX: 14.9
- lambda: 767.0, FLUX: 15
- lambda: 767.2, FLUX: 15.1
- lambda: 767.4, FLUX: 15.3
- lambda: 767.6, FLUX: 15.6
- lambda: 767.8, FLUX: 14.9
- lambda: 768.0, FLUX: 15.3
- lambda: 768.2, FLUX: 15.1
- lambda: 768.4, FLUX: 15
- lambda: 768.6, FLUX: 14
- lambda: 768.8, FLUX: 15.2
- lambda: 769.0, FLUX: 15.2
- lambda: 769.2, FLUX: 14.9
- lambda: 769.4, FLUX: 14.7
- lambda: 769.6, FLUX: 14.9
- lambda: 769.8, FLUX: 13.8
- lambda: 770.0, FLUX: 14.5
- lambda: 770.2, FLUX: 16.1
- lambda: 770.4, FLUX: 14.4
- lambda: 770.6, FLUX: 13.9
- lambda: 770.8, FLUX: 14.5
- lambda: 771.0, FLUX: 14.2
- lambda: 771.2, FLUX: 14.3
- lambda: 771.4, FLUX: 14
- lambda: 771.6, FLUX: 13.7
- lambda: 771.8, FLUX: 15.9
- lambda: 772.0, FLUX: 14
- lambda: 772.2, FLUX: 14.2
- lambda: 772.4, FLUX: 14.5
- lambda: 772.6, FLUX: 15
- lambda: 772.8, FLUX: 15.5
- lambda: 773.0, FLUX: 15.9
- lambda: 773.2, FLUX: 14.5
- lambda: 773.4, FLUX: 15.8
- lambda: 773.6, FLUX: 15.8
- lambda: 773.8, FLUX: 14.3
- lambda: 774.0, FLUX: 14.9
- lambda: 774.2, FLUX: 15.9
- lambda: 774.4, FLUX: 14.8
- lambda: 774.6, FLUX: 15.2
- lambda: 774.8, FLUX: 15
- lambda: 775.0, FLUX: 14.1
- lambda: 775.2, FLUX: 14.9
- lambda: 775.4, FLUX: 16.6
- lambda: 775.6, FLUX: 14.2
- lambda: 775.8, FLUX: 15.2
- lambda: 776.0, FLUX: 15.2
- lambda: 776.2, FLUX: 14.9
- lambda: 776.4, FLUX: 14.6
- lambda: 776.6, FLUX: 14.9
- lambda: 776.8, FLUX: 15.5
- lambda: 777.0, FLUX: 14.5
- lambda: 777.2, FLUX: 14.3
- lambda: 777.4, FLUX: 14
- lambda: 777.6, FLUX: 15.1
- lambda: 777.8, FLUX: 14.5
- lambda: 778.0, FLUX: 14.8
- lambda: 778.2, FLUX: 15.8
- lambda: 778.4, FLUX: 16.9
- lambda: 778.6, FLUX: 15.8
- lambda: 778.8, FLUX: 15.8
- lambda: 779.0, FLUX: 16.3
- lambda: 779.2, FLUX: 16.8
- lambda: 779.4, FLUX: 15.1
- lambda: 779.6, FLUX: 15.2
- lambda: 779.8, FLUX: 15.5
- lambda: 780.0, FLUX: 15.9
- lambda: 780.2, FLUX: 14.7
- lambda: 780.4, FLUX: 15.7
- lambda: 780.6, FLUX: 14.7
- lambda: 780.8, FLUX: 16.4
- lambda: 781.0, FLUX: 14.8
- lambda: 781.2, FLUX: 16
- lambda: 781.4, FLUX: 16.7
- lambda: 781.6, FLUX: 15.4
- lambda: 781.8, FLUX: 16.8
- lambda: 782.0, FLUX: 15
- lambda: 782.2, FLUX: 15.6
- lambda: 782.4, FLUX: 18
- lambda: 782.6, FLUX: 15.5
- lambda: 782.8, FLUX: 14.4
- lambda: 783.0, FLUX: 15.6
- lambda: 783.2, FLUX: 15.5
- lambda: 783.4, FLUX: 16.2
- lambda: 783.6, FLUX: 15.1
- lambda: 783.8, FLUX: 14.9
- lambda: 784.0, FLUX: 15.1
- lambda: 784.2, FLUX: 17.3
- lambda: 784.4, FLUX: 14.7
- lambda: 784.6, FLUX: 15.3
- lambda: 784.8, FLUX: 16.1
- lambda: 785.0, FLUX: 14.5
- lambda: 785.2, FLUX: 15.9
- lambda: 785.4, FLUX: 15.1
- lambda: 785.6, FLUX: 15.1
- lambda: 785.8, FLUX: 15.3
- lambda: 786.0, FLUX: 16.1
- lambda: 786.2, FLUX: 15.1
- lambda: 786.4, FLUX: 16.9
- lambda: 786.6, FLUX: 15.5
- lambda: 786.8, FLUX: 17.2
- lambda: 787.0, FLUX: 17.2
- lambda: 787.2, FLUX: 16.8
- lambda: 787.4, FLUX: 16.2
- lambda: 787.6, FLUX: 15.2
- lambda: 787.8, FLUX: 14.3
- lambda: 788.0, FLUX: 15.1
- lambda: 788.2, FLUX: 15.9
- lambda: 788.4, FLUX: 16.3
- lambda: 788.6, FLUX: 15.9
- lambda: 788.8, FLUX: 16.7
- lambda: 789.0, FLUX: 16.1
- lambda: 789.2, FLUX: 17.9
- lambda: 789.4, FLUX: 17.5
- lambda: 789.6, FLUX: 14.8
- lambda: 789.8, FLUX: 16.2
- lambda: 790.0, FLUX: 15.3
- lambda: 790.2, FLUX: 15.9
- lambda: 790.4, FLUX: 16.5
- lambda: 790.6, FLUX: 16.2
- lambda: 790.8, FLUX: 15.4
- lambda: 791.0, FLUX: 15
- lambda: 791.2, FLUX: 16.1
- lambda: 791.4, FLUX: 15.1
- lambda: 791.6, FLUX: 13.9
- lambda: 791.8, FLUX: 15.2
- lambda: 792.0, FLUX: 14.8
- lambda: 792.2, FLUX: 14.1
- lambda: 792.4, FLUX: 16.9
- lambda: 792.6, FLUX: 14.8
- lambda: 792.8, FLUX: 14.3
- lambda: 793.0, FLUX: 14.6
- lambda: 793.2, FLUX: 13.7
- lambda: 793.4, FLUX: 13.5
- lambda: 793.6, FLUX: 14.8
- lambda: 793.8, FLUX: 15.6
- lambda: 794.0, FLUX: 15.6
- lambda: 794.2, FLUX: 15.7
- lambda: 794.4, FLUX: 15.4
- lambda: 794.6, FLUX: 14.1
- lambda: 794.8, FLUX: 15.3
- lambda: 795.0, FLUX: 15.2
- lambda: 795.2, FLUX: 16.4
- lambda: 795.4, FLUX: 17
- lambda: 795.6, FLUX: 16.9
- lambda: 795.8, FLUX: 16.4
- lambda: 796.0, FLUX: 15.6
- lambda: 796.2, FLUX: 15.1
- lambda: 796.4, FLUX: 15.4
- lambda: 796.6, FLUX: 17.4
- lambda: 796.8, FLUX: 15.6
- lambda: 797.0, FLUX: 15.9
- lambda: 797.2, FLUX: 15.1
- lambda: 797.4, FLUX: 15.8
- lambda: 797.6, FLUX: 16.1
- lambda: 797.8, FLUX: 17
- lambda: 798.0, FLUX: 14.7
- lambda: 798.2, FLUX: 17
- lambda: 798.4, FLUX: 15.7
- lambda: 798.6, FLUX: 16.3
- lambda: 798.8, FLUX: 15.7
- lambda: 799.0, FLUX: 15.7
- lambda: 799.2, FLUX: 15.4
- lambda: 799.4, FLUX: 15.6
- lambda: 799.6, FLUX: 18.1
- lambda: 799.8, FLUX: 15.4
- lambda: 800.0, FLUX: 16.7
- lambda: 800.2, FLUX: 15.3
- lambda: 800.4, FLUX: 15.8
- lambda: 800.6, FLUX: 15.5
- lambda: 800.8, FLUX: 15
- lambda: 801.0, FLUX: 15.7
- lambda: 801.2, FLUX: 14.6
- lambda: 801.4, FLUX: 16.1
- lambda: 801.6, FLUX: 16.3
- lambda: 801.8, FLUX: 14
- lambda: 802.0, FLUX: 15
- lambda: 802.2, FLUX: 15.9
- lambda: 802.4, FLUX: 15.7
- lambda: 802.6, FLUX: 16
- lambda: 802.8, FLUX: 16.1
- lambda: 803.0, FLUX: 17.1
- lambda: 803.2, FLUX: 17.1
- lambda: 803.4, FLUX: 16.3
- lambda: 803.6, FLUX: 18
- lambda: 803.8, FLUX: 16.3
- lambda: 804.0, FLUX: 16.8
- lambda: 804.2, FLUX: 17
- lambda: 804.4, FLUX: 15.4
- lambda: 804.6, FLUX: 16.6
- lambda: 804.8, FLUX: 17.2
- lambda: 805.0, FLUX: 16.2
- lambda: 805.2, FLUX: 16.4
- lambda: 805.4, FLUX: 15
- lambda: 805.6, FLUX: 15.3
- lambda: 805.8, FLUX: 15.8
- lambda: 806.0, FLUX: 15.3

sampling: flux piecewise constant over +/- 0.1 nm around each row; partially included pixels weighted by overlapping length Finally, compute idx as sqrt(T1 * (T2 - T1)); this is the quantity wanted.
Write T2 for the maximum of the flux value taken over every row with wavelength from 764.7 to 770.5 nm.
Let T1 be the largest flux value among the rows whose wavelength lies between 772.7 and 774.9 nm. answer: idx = 1.8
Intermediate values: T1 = 15.9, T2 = 16.1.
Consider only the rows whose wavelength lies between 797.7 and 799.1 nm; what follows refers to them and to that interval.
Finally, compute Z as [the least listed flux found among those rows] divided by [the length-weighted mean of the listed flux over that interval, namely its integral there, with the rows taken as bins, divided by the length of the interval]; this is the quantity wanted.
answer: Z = 0.918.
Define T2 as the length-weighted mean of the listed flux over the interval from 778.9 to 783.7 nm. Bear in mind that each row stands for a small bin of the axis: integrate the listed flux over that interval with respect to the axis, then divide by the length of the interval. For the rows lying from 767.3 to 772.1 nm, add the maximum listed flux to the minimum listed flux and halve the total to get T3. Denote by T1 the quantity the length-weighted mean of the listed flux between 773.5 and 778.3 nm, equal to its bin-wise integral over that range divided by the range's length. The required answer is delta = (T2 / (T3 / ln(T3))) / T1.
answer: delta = 0.190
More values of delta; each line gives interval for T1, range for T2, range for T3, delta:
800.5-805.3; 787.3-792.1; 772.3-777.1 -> 0.174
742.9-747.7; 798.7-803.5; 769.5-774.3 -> 0.186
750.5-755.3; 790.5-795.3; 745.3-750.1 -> 0.179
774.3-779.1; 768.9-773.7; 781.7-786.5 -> 0.168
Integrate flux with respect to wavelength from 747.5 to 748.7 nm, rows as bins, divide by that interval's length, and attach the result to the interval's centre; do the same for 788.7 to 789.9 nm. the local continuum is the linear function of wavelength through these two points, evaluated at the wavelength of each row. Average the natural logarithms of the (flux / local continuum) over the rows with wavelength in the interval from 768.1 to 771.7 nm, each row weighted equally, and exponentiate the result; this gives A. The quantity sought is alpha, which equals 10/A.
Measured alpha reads 10.9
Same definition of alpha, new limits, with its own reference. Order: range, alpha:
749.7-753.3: 10.1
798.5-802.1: 10.8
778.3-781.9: 10.3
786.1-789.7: 10.2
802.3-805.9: 10.4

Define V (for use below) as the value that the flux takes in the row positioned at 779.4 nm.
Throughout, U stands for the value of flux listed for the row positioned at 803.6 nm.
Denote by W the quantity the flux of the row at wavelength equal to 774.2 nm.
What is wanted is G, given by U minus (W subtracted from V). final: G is 18.8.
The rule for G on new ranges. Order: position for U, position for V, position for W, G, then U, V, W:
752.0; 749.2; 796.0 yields 16.9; 15.1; 13.8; 15.6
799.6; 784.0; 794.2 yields 18.7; 18.1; 15.1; 15.7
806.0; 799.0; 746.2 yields 15.5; 15.3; 15.7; 15.9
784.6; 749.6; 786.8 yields 17.2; 15.3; 15.3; 17.2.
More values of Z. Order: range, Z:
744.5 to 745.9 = 0.969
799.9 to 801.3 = 0.941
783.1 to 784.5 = 0.946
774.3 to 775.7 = 0.942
